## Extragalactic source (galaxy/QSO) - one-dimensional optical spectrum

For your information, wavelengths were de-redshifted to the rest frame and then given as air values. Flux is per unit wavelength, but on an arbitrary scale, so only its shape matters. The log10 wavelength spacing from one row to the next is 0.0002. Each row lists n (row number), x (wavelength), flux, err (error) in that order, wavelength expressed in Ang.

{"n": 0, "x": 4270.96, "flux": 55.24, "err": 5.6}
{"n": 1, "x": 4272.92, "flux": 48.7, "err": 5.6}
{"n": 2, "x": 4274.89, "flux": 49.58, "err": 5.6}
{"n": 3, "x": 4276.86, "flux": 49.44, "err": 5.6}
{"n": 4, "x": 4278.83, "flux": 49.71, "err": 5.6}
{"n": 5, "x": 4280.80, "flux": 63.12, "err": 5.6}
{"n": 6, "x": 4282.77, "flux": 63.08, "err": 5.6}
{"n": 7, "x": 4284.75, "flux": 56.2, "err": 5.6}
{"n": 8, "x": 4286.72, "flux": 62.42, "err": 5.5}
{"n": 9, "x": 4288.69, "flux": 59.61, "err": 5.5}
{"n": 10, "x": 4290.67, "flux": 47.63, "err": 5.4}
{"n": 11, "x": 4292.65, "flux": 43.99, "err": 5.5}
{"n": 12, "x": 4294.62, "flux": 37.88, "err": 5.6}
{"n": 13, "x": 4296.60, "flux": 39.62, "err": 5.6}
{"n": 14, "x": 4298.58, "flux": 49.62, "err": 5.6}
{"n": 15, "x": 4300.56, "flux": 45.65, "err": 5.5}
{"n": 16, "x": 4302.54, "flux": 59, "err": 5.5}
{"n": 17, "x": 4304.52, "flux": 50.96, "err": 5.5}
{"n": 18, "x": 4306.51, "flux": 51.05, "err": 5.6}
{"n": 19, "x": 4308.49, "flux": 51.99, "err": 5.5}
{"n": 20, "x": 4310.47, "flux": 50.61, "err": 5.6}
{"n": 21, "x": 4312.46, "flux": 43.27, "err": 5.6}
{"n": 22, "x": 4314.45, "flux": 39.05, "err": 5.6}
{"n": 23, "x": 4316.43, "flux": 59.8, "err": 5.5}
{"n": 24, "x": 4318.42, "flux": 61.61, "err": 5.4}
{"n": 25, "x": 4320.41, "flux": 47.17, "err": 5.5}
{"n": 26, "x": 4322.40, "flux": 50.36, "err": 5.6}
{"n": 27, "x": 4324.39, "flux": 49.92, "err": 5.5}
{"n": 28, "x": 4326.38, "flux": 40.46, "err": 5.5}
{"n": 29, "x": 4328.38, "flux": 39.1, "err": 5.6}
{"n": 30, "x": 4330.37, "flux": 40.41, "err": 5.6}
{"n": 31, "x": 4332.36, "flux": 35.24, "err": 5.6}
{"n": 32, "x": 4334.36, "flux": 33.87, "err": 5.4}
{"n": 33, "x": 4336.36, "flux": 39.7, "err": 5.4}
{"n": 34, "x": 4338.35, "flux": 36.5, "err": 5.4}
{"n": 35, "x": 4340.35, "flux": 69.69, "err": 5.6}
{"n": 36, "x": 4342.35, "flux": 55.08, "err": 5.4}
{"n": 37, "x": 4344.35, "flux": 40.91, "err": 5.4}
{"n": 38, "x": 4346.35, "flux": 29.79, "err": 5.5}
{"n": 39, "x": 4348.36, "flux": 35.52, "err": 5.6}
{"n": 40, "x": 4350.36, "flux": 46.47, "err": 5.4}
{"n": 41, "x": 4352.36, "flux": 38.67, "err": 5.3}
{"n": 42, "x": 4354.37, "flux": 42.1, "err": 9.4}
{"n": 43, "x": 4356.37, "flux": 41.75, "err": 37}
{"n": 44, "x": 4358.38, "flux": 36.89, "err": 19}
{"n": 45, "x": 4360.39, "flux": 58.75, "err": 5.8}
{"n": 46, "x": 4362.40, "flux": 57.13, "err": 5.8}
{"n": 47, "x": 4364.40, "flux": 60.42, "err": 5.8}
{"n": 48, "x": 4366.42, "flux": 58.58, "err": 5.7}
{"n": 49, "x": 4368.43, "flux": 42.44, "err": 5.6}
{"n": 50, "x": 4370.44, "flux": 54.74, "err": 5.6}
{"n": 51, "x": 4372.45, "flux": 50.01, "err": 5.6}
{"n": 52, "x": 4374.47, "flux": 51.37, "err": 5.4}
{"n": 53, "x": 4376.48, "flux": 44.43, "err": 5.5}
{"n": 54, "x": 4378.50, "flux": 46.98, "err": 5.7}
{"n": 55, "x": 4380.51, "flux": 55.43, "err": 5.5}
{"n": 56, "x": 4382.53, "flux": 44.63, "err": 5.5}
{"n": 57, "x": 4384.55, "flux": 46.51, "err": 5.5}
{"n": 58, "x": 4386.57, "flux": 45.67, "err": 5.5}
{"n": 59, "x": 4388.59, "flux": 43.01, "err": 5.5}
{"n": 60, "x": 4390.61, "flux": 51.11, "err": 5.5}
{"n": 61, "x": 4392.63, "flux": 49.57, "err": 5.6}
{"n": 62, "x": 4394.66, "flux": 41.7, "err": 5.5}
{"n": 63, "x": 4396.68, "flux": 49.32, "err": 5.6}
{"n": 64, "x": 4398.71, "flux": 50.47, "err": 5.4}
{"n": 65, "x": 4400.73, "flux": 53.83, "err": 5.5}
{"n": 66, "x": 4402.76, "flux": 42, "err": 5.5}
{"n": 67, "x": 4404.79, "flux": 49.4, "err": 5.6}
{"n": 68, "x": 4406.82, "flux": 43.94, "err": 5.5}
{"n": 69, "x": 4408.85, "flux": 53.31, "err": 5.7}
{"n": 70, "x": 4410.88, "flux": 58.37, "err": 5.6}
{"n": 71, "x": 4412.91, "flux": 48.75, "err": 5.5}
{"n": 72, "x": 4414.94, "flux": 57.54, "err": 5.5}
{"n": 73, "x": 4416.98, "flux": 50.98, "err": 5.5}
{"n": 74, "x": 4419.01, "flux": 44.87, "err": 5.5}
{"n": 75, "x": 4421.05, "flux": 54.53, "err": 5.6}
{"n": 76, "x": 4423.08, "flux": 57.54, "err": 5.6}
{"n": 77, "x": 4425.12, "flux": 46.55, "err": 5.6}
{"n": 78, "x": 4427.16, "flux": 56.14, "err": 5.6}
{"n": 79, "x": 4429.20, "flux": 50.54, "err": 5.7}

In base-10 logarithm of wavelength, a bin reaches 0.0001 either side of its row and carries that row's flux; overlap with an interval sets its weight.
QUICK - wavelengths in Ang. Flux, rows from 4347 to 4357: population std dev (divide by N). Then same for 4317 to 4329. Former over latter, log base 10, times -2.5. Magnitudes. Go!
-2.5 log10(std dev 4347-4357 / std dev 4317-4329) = 0.77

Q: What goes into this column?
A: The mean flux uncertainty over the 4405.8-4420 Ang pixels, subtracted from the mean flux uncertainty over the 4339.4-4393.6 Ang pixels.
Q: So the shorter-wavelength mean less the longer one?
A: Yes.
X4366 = 1.8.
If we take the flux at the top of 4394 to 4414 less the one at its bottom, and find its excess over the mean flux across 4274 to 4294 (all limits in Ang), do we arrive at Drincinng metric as -47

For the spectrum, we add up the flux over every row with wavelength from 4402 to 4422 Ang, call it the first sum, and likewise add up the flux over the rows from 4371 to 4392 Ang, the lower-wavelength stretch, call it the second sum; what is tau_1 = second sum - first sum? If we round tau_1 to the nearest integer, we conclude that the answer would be -25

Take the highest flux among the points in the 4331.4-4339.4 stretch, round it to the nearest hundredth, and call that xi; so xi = 39.70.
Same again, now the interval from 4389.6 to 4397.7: 51.11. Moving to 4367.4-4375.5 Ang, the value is 54.74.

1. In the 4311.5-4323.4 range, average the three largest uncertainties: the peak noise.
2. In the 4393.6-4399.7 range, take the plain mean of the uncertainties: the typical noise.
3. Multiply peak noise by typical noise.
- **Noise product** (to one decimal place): 30.8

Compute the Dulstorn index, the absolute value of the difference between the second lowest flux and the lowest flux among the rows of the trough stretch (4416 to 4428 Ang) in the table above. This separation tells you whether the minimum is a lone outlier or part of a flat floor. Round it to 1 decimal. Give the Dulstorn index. 1.7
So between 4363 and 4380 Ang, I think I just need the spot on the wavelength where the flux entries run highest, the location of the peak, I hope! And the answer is 4364.40 Ang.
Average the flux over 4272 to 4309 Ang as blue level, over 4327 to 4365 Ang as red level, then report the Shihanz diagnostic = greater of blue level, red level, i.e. 51.5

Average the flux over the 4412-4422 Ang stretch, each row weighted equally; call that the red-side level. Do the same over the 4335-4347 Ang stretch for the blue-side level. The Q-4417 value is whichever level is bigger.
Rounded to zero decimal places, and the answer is 51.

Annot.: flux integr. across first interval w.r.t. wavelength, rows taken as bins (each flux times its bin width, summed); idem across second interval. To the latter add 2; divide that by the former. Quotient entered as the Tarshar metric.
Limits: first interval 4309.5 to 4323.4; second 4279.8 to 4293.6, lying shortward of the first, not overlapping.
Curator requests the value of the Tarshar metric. 1.12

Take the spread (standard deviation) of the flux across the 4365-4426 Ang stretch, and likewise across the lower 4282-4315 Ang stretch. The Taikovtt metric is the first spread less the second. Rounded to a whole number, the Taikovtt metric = -3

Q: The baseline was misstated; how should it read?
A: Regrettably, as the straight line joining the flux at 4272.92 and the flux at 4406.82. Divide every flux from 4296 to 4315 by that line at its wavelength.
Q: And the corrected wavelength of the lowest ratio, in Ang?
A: 4314.45 Ang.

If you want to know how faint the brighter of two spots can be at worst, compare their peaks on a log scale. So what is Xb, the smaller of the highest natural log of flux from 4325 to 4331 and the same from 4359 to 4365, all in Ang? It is 3.70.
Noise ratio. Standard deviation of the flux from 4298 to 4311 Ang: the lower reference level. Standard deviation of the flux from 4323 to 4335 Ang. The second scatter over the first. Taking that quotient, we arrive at 1.4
